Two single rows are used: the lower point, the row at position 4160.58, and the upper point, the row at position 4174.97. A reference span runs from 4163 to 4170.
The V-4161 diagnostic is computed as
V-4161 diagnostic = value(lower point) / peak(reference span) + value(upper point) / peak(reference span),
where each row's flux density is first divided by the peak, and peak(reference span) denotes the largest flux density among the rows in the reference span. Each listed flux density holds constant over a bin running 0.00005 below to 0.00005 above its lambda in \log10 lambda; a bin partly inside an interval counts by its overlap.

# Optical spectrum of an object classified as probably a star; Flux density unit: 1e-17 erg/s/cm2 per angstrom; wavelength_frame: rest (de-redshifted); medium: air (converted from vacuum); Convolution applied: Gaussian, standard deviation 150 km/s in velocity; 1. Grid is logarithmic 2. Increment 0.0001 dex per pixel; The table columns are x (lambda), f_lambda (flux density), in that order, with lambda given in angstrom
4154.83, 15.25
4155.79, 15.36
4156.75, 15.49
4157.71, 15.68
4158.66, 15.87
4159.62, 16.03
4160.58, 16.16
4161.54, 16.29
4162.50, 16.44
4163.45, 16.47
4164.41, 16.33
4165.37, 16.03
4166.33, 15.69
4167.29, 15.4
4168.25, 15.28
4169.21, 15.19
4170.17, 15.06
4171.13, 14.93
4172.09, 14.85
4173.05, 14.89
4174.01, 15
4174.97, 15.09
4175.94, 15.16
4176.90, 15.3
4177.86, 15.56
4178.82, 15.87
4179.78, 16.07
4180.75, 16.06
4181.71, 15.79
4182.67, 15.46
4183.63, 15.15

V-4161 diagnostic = 1.90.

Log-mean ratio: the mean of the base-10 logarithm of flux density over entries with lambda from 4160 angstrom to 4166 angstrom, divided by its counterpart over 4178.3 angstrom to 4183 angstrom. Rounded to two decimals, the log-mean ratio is 1.01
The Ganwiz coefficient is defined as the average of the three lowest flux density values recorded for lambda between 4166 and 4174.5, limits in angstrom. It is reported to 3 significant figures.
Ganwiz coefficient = 14.9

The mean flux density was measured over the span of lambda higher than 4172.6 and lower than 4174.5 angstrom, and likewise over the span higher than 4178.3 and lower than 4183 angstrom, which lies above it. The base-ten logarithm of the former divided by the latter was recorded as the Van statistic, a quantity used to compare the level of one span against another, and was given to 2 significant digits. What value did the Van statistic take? -0.026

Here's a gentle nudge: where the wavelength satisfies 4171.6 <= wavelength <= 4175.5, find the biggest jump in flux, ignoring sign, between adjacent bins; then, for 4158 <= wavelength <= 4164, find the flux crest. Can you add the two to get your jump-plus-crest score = 16.6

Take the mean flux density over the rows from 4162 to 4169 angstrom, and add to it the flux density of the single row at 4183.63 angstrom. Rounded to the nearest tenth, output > 31.1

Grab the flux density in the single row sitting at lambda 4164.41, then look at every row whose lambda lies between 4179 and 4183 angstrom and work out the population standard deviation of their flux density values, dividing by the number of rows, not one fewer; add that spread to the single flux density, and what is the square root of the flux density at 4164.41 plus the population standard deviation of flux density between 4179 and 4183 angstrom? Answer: 4.07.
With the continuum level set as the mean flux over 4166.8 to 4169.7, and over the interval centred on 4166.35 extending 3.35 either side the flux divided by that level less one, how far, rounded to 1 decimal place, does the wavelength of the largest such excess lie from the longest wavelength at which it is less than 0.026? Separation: 5.8 angstrom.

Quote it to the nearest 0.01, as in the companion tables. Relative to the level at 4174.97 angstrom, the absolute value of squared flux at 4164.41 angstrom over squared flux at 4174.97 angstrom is 1.17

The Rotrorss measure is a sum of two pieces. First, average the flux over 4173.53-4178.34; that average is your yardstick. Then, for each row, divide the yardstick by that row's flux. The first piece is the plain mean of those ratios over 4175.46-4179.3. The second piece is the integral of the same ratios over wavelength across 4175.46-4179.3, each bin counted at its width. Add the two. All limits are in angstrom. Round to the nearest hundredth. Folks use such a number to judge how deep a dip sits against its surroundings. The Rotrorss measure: 4.77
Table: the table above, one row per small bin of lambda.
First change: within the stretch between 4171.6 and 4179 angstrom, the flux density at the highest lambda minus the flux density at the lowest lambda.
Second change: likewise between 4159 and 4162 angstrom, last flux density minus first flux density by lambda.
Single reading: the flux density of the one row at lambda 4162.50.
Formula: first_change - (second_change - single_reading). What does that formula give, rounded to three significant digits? 17.2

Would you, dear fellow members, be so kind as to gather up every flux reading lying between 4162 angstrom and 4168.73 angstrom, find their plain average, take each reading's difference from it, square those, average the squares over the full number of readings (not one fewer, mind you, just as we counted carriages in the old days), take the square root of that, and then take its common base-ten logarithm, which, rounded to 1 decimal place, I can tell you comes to -0.3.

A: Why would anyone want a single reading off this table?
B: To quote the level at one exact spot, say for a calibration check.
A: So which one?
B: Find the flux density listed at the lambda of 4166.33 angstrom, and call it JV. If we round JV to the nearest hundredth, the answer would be 15.69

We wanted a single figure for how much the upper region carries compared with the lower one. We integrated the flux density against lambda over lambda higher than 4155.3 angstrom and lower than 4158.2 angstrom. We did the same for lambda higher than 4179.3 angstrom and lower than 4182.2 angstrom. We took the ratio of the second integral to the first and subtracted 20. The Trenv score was -19.0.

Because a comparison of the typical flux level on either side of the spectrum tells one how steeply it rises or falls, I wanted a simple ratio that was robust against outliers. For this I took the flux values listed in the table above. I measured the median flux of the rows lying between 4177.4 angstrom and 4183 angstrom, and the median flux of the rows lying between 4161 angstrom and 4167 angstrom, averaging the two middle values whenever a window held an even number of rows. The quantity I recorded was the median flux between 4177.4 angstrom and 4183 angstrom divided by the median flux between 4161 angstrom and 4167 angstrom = 0.97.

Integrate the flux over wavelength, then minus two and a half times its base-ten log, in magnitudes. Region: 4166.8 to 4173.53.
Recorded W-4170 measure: -5.0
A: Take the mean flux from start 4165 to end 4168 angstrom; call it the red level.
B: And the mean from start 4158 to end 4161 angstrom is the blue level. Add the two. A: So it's 31.7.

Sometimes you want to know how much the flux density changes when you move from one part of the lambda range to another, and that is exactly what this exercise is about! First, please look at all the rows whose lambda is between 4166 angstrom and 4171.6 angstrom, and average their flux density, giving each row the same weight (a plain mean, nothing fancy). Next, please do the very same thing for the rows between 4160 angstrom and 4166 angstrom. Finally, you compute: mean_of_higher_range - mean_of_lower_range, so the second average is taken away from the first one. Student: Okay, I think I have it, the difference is -1.0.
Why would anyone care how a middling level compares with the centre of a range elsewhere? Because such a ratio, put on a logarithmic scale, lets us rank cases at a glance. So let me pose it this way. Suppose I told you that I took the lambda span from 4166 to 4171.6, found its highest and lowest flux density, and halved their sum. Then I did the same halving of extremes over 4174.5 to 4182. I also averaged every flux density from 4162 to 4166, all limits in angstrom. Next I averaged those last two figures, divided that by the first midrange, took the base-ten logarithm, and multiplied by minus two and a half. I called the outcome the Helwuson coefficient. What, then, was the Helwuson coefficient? -0.04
